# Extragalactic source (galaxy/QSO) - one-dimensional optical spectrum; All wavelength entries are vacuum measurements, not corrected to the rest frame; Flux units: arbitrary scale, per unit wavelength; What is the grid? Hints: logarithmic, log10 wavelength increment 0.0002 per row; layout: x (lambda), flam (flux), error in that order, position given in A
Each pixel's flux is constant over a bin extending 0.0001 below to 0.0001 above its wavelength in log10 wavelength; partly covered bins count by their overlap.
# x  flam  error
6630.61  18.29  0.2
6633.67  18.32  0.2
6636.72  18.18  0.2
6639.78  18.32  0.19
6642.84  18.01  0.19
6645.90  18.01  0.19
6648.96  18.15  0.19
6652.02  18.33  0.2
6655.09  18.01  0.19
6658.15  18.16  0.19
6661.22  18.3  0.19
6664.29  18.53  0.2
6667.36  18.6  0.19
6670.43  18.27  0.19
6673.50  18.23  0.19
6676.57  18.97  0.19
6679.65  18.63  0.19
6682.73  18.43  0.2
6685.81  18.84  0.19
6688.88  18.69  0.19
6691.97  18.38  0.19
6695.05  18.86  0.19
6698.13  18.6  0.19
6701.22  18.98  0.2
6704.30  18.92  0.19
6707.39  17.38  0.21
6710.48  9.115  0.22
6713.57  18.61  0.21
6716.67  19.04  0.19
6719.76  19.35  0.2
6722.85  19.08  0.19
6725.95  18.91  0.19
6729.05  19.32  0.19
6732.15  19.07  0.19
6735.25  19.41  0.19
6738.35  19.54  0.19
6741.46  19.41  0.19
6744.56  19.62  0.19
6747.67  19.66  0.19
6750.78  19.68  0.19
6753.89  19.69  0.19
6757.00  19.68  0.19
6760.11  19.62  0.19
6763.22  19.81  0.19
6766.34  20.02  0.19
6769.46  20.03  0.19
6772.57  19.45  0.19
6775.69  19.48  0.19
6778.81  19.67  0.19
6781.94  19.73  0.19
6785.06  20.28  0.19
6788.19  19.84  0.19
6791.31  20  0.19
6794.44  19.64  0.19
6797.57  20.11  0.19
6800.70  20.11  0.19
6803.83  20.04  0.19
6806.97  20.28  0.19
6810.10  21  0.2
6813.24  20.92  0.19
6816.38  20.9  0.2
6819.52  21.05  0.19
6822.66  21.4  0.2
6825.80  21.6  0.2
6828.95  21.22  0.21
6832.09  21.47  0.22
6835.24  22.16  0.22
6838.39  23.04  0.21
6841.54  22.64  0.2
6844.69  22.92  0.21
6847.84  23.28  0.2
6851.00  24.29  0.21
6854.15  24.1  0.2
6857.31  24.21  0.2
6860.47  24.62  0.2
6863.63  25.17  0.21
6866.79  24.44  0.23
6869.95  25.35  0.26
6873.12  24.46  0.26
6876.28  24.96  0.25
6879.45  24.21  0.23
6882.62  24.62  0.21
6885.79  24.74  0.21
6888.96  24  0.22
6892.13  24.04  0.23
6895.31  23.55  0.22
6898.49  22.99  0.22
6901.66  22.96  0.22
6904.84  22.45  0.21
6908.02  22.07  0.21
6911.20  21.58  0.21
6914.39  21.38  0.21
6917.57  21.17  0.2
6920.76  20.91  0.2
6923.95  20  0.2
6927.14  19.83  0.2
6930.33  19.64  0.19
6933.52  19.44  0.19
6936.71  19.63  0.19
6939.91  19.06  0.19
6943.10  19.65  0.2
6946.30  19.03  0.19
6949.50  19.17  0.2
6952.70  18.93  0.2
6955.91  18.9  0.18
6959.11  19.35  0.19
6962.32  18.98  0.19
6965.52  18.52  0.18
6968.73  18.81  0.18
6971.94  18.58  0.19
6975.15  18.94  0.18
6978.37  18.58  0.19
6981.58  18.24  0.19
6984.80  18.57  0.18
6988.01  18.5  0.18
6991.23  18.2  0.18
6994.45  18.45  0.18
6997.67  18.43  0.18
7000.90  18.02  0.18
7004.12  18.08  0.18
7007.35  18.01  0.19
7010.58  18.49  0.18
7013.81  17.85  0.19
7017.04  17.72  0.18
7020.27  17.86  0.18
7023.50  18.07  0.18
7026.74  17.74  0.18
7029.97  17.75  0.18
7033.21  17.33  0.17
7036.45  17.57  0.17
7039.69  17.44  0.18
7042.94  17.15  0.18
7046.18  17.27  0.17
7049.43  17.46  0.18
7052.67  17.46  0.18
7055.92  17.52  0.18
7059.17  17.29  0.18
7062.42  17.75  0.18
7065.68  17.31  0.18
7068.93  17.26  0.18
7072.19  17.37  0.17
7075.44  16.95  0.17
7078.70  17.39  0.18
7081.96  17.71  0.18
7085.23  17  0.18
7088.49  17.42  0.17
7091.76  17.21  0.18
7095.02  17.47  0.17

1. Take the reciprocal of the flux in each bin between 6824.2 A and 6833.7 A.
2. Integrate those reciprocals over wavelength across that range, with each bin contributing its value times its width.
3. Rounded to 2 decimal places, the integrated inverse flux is 0.44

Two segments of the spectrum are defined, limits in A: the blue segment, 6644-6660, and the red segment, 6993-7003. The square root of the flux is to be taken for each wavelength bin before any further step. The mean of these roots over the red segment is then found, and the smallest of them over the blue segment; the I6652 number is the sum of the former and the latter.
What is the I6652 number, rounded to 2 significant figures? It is 8.5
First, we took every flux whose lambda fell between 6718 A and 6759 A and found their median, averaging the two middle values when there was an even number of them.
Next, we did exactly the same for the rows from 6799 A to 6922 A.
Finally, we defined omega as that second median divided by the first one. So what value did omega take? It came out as 1.18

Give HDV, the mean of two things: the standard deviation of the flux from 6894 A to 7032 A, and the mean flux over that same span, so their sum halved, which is 10.5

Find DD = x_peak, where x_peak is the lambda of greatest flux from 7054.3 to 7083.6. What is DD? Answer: 7062.42 A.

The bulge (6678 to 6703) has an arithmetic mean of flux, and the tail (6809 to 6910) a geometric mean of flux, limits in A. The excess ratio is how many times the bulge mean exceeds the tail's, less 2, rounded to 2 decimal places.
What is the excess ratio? -1.19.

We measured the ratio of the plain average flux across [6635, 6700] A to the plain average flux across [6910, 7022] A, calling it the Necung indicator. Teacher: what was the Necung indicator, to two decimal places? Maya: 0.97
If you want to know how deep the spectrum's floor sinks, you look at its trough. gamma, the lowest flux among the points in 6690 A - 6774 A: 9.115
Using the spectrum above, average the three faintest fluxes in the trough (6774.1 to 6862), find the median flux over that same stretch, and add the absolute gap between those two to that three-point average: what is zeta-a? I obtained 21.0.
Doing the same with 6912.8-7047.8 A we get 18.5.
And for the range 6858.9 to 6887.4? 24.6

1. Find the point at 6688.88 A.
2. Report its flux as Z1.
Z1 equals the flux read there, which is 18.69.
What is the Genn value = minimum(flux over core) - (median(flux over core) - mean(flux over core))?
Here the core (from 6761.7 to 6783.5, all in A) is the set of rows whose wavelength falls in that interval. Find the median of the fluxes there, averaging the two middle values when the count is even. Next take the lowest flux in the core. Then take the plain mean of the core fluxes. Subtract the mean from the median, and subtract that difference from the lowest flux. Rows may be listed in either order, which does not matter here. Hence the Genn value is 19.5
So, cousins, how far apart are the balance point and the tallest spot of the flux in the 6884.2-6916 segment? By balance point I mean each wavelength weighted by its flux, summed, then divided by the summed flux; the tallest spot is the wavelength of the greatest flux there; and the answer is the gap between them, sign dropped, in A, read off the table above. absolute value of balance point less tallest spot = 13.9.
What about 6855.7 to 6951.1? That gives 30.8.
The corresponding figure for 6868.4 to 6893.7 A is 11.0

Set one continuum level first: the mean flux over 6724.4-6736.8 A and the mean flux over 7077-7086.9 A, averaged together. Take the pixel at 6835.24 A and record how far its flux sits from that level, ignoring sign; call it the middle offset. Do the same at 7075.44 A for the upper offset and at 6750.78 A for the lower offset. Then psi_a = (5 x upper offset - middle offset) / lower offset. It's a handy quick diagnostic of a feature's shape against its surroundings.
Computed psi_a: 1.9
